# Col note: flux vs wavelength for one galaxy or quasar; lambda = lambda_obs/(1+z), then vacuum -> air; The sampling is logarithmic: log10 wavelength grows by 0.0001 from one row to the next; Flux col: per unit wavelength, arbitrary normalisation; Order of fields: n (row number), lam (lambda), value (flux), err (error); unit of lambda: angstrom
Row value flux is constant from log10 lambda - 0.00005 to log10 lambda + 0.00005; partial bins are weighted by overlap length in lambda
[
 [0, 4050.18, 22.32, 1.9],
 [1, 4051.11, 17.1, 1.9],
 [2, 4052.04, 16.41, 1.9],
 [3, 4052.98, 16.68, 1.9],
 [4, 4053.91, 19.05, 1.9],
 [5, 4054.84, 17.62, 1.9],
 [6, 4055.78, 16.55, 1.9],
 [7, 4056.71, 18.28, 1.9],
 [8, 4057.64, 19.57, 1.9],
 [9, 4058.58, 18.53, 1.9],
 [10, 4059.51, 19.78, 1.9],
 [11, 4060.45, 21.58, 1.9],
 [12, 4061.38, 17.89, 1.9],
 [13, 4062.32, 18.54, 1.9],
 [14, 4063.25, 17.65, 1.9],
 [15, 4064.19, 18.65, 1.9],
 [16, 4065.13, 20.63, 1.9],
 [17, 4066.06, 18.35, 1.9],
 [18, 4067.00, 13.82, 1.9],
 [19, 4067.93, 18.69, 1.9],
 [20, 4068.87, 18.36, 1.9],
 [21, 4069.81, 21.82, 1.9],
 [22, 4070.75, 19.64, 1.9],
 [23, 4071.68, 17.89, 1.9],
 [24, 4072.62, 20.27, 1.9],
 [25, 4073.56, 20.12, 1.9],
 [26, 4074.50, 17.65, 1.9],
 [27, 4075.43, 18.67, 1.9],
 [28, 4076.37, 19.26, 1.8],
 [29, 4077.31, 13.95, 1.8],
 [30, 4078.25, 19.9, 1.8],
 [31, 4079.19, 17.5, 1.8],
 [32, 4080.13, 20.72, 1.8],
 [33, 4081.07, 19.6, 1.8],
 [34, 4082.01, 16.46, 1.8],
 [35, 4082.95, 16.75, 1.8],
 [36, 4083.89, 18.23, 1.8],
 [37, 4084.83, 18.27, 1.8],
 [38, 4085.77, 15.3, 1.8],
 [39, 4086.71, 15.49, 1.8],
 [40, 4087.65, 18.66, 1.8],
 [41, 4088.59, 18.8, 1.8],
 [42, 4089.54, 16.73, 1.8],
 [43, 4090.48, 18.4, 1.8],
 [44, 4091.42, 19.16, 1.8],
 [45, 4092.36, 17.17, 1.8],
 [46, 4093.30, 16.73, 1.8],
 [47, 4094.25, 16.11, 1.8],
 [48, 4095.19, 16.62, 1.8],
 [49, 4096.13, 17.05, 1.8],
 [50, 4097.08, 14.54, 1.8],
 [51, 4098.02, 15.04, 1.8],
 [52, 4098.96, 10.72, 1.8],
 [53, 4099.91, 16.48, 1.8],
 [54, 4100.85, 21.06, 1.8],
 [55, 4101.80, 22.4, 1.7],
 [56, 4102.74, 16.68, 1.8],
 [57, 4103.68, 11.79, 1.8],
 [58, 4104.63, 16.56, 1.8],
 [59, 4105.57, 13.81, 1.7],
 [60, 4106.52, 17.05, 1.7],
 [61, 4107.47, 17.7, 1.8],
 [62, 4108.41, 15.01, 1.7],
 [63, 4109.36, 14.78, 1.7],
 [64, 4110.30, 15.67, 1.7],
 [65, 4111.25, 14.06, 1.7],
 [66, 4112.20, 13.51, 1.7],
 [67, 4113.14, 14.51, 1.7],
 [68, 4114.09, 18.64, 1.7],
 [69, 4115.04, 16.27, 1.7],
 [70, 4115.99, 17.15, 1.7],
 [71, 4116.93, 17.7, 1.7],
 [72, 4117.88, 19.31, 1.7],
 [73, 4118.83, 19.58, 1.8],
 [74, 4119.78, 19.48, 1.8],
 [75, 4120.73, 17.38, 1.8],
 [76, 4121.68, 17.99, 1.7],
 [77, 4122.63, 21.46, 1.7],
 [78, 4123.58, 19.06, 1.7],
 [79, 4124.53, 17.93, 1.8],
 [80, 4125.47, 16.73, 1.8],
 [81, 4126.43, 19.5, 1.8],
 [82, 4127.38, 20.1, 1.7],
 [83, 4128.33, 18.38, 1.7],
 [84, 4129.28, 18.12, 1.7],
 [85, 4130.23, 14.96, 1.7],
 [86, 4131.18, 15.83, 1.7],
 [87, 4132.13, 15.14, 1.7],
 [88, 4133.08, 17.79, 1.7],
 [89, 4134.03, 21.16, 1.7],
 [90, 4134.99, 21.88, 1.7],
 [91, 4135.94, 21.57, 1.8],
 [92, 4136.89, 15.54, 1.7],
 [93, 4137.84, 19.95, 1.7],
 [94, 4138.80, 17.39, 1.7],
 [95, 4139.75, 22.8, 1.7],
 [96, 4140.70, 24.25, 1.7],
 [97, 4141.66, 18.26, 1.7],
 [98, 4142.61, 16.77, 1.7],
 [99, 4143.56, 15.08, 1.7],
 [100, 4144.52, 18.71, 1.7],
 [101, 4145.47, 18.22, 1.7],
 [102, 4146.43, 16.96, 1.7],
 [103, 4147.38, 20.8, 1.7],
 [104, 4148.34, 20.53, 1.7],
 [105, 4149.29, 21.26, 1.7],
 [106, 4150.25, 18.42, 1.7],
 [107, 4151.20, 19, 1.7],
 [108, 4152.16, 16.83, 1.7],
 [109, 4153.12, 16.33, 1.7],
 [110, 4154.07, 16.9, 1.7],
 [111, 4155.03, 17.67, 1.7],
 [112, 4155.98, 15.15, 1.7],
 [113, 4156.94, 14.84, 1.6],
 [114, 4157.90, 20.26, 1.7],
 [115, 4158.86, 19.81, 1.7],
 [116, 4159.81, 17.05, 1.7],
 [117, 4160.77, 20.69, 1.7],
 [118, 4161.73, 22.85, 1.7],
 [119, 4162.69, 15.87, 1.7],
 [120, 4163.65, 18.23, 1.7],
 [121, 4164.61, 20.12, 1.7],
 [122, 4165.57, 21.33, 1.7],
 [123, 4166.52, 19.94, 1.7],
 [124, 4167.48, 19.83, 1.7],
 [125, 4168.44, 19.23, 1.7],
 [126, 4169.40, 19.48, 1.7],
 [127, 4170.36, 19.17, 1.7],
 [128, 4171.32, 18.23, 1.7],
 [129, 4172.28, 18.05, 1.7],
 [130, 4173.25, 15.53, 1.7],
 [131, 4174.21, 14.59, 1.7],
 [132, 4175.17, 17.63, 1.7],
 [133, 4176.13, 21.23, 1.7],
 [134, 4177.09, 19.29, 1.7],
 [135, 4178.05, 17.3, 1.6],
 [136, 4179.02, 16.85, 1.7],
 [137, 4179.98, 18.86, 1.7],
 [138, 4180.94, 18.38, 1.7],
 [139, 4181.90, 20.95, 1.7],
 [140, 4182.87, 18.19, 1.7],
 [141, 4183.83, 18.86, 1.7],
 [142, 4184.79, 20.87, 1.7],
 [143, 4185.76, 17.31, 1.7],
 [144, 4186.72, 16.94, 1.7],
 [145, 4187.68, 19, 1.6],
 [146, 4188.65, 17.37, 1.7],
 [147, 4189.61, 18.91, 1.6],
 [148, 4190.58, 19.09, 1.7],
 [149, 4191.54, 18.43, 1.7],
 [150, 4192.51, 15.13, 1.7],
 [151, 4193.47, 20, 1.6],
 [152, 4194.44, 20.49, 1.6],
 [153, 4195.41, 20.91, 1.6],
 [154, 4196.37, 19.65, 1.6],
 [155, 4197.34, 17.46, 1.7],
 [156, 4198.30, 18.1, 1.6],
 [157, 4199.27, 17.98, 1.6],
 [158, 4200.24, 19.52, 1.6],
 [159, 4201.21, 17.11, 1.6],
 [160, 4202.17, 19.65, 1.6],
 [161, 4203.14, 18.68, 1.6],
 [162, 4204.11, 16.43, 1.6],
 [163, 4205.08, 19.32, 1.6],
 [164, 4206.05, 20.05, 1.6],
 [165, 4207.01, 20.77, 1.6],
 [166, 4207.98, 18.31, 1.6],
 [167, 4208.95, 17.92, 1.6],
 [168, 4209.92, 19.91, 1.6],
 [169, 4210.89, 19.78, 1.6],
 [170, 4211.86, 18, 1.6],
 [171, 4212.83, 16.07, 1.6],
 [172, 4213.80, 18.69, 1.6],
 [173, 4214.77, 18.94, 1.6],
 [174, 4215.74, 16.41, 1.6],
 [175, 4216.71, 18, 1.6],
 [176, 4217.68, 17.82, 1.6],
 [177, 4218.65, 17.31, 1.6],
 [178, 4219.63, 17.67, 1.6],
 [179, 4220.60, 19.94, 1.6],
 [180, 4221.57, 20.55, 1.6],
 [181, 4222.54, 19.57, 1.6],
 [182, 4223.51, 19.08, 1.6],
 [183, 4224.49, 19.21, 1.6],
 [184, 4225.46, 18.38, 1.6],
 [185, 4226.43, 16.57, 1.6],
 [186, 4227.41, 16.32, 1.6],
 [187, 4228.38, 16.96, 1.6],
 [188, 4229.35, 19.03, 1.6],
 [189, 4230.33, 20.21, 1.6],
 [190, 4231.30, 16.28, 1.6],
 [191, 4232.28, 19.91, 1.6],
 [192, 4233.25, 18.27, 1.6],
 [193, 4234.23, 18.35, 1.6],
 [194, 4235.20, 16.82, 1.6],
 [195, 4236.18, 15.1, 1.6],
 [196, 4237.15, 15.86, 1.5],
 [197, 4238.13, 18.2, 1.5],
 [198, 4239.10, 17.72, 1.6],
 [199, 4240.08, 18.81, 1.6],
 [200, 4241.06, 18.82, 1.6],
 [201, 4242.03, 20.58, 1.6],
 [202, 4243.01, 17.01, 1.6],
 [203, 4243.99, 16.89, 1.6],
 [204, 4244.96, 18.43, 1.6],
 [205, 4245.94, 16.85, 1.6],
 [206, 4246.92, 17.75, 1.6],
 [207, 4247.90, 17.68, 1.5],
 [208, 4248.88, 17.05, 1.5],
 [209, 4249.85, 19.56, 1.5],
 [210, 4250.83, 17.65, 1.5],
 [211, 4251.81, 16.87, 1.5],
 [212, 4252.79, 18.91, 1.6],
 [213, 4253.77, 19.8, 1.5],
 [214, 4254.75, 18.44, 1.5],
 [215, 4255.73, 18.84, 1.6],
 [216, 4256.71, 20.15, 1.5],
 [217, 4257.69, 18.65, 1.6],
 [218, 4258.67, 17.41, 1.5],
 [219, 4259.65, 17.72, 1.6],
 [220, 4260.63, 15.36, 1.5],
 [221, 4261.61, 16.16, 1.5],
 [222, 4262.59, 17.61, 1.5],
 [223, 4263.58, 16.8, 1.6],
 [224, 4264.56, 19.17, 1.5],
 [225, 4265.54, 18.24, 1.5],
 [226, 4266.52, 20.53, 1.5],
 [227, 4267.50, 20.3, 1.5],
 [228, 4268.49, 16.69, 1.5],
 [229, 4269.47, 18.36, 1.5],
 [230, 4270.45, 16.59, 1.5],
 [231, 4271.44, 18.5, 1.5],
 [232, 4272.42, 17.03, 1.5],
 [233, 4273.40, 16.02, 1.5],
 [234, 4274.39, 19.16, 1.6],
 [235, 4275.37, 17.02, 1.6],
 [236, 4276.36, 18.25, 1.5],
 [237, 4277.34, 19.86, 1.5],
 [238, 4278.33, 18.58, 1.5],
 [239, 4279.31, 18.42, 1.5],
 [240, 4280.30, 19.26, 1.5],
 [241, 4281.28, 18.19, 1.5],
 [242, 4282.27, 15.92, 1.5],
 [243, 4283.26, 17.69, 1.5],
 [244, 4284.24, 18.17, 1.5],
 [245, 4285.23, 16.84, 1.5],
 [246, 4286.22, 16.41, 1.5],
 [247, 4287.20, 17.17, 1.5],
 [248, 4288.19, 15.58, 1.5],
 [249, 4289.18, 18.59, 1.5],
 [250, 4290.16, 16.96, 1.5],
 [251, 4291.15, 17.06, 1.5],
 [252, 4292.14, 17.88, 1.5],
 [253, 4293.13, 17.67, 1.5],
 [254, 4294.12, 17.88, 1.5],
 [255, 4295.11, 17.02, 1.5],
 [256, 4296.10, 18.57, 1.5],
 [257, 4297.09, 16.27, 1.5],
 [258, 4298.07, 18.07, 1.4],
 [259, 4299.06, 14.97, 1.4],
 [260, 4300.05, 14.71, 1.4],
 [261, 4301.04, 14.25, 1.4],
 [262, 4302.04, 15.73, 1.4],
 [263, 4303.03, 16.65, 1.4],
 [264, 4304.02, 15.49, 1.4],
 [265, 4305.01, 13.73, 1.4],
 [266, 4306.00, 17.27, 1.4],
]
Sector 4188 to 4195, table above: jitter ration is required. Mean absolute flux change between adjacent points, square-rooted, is 1.36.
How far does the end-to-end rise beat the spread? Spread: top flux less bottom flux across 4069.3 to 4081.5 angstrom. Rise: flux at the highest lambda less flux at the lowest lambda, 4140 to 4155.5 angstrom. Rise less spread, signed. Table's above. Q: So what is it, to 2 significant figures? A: -14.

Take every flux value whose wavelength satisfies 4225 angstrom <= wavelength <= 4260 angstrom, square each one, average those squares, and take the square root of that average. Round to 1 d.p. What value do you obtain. 18.0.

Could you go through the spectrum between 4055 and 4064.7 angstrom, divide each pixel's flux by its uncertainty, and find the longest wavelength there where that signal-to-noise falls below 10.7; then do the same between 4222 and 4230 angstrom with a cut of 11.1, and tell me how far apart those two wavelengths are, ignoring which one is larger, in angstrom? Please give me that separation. 164.2 angstrom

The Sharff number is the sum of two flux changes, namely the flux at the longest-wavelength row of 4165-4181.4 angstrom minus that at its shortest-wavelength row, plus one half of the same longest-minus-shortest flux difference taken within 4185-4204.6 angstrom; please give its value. -3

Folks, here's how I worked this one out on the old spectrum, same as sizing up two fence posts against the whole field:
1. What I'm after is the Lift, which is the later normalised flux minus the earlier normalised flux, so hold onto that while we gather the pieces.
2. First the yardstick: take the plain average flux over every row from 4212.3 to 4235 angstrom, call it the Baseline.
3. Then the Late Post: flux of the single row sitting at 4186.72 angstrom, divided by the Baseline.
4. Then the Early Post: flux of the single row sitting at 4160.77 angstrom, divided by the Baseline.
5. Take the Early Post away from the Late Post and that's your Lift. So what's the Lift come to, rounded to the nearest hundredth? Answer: -0.21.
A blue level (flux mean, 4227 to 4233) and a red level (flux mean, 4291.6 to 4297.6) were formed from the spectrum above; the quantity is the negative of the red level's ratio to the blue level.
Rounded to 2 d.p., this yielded -0.97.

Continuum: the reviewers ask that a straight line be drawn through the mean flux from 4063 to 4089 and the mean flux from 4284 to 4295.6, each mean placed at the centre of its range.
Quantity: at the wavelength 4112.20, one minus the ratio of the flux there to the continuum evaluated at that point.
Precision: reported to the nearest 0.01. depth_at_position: 0.25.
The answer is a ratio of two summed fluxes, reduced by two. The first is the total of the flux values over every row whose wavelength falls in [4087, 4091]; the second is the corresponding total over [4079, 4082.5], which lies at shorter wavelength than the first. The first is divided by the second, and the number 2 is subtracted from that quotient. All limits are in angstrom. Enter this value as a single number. -1.02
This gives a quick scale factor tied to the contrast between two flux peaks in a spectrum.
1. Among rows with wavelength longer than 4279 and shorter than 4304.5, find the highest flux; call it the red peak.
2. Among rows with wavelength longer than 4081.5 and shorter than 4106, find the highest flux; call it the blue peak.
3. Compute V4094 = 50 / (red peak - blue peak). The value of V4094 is -16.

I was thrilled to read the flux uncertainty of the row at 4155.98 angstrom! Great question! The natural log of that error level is 0.53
